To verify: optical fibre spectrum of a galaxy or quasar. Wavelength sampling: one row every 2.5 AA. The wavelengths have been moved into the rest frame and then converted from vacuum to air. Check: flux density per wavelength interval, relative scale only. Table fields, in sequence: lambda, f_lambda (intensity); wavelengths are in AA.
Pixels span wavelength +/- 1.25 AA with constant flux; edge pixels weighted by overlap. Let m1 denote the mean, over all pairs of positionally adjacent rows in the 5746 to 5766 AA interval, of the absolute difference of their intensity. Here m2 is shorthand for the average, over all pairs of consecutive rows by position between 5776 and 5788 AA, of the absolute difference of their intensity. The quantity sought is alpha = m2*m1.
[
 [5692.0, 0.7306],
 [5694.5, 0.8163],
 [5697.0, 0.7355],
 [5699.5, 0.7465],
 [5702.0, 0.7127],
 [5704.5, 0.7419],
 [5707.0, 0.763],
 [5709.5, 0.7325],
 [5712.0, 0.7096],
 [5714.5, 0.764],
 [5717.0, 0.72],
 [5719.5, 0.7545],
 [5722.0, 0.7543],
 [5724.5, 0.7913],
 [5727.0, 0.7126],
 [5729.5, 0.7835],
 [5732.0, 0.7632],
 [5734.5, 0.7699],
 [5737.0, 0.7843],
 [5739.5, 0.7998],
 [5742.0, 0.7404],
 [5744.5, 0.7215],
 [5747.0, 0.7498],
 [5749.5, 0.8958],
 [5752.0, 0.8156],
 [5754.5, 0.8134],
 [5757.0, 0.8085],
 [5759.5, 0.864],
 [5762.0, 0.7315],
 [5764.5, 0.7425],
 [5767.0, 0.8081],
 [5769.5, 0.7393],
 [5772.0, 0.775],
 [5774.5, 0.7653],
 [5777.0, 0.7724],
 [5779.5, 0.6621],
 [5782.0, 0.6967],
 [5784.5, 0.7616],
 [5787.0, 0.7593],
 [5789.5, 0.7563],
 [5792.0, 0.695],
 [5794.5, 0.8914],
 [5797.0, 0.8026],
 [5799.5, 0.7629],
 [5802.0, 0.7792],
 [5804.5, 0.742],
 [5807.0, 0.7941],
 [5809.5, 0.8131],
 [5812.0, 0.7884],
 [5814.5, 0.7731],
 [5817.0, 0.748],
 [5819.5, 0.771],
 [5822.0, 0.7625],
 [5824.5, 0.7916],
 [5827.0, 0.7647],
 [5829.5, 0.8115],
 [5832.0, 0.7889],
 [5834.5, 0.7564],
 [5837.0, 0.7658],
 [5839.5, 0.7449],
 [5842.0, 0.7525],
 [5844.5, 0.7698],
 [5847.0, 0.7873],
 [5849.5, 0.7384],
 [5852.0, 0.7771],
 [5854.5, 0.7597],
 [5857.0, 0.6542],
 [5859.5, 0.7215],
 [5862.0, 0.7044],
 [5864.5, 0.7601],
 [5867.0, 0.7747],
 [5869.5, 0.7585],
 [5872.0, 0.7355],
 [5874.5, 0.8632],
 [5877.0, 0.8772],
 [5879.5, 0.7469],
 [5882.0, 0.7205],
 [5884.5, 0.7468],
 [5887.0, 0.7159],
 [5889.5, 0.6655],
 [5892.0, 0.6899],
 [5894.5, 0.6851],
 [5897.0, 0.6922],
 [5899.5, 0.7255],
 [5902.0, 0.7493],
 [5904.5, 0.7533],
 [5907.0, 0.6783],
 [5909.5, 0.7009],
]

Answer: 0.0033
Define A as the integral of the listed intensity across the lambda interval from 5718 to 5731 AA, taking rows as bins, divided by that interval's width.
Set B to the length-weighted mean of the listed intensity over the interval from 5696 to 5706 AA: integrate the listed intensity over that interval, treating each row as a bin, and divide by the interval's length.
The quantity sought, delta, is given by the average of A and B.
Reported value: 0.747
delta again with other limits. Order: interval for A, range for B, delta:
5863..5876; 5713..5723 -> 0.763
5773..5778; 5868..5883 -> 0.777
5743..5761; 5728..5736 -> 0.789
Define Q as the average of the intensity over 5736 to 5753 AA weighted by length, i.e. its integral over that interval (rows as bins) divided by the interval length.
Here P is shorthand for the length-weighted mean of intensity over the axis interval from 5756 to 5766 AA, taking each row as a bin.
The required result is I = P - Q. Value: 0.000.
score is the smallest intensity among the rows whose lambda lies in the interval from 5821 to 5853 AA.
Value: 0.7384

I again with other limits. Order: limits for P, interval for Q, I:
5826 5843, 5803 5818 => -0.007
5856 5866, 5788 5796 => -0.068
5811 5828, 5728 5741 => -0.007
